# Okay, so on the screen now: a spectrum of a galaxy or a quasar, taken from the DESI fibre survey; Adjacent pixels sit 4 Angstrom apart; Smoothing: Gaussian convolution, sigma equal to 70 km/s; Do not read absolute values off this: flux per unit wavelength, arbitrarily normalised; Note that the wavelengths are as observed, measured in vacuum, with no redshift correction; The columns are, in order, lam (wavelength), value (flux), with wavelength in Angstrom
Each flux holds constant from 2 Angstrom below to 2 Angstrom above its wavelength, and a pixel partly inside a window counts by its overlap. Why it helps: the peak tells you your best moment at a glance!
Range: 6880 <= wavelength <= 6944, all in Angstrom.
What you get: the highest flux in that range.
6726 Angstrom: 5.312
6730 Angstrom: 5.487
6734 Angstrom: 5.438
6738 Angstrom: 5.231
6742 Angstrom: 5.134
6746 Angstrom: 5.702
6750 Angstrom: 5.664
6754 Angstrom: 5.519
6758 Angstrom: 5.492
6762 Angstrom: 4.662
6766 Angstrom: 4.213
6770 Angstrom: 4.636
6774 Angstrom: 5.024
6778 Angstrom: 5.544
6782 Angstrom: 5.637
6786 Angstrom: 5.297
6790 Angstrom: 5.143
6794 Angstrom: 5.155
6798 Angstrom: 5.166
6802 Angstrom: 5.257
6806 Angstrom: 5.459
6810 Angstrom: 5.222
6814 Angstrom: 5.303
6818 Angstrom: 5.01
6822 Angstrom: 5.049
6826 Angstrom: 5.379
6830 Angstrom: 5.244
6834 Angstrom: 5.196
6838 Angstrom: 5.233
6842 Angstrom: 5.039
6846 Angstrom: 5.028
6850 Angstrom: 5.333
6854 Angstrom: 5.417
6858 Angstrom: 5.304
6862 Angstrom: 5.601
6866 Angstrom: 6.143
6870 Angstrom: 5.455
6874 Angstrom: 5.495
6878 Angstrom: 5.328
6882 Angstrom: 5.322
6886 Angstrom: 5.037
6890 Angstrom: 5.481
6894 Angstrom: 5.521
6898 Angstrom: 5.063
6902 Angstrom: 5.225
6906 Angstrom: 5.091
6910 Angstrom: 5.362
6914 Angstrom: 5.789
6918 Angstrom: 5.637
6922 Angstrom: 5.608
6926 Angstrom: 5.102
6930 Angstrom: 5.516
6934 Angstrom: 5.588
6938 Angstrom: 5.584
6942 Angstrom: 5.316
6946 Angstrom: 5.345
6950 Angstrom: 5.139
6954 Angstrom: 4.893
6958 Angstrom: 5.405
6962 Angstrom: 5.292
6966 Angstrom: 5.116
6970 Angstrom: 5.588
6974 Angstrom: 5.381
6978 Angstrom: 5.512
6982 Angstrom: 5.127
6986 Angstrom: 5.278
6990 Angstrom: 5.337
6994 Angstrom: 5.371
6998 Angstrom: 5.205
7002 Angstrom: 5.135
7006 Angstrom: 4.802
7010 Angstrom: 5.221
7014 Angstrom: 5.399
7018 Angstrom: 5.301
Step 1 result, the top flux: 5.789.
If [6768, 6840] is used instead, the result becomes 5.637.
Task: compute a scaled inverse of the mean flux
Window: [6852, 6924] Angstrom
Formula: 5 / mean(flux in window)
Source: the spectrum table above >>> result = 0.920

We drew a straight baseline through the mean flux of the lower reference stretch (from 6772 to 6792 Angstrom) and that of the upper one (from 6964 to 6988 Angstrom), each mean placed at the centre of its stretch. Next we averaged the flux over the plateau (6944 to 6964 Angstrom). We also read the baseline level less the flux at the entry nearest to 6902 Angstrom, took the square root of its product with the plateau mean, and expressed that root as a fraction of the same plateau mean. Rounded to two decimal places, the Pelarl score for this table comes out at 0.14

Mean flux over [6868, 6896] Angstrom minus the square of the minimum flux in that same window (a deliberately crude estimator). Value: -20.0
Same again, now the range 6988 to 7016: -17.8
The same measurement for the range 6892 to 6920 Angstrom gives -20.2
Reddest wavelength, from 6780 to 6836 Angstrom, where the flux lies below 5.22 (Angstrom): 6834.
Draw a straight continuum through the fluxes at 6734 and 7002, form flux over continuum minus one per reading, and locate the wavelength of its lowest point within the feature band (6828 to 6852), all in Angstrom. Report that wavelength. 6846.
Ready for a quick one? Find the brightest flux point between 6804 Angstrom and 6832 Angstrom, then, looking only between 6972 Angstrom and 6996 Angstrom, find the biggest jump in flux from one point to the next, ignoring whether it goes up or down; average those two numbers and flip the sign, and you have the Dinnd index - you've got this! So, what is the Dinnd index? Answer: -2.92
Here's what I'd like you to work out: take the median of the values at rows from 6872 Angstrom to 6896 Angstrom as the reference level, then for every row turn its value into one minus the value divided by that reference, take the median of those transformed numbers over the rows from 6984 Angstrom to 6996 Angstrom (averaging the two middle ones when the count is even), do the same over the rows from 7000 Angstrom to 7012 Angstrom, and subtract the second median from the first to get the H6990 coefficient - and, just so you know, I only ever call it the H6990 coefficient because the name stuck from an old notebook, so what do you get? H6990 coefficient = -0.037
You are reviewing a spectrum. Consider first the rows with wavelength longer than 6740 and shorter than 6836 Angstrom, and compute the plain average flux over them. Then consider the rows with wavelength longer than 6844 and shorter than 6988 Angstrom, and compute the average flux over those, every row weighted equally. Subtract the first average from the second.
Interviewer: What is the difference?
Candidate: 0.16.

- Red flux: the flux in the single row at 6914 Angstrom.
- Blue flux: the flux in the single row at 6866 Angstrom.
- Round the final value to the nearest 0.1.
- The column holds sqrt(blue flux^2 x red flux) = 14.8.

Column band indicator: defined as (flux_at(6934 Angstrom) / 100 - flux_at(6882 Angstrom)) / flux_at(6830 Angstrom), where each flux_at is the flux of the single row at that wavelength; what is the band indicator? -1.00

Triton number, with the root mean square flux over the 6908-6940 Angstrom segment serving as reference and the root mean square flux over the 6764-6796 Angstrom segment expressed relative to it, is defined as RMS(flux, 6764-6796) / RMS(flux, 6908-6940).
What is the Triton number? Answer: 0.92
